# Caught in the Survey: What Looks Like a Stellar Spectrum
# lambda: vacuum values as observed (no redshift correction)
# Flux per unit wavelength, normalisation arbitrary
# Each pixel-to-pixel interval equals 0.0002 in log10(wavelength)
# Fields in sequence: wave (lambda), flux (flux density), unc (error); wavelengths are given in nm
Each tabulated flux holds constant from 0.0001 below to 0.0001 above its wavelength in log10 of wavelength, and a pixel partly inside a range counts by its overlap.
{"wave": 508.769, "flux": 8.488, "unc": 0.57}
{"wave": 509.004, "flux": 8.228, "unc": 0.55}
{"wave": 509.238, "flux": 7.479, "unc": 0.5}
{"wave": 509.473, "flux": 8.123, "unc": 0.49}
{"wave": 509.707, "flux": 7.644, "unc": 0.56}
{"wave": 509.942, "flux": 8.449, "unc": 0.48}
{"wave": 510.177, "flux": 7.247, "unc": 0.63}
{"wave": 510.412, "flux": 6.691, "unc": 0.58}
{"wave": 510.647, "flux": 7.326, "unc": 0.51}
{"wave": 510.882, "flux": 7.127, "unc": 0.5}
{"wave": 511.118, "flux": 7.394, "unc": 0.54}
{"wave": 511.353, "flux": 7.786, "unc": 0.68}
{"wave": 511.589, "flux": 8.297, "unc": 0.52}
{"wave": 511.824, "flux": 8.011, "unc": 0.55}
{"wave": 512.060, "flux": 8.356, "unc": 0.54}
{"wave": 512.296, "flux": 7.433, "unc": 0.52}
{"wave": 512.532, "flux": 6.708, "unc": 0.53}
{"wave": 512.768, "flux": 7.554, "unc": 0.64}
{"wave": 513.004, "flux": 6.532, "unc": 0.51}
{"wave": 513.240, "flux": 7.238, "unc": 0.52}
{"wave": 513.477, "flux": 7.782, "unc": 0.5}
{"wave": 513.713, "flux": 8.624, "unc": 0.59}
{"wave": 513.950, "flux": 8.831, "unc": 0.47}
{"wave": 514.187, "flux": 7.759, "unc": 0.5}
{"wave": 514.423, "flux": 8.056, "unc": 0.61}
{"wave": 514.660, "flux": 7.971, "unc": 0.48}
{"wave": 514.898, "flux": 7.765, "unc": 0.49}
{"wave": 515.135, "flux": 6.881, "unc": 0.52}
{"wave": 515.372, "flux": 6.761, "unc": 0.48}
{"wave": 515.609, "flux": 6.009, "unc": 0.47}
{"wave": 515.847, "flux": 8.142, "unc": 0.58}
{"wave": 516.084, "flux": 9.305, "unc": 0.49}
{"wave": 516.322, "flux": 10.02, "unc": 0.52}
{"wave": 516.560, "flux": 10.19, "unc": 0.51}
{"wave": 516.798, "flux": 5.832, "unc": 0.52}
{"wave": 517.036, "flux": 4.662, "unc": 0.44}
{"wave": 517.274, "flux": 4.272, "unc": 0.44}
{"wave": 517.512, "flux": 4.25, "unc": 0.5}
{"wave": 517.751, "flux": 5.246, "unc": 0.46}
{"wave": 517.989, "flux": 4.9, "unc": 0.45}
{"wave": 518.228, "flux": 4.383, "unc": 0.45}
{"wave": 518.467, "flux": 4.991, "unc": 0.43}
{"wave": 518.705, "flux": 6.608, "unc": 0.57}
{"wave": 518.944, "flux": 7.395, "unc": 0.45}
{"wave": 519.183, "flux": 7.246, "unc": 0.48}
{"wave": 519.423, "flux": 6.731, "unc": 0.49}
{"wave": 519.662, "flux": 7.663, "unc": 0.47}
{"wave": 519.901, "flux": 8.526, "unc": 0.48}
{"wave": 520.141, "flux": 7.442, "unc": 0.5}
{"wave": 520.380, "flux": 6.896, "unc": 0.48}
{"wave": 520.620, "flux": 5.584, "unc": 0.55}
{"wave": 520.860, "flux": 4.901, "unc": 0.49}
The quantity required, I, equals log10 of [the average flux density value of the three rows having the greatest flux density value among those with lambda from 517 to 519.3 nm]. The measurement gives 0.850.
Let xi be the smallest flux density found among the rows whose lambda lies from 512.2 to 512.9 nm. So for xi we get 6.708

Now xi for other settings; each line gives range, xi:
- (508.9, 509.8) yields 7.479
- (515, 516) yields 6.009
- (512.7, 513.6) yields 6.532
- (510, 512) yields 6.691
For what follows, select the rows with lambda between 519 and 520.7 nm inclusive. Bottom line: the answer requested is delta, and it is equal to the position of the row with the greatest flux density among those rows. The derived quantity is 519.901 nm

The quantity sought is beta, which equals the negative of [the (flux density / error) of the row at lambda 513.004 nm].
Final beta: -12.8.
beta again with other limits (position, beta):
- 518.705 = -11.6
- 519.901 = -17.8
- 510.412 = -11.5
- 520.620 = -10.2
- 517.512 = -8.5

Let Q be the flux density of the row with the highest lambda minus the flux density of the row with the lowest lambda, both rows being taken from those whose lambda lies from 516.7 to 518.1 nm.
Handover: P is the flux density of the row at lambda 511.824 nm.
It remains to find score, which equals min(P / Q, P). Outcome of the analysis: -9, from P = 8.011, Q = -0.9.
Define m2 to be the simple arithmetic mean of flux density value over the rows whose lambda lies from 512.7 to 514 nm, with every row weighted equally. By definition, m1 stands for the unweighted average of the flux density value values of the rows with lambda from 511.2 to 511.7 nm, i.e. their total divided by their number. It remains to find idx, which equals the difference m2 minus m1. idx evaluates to -0.3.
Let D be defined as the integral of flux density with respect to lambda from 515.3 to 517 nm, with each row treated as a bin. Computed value 13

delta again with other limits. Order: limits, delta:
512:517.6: 516.560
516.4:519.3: 516.560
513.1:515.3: 513.950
